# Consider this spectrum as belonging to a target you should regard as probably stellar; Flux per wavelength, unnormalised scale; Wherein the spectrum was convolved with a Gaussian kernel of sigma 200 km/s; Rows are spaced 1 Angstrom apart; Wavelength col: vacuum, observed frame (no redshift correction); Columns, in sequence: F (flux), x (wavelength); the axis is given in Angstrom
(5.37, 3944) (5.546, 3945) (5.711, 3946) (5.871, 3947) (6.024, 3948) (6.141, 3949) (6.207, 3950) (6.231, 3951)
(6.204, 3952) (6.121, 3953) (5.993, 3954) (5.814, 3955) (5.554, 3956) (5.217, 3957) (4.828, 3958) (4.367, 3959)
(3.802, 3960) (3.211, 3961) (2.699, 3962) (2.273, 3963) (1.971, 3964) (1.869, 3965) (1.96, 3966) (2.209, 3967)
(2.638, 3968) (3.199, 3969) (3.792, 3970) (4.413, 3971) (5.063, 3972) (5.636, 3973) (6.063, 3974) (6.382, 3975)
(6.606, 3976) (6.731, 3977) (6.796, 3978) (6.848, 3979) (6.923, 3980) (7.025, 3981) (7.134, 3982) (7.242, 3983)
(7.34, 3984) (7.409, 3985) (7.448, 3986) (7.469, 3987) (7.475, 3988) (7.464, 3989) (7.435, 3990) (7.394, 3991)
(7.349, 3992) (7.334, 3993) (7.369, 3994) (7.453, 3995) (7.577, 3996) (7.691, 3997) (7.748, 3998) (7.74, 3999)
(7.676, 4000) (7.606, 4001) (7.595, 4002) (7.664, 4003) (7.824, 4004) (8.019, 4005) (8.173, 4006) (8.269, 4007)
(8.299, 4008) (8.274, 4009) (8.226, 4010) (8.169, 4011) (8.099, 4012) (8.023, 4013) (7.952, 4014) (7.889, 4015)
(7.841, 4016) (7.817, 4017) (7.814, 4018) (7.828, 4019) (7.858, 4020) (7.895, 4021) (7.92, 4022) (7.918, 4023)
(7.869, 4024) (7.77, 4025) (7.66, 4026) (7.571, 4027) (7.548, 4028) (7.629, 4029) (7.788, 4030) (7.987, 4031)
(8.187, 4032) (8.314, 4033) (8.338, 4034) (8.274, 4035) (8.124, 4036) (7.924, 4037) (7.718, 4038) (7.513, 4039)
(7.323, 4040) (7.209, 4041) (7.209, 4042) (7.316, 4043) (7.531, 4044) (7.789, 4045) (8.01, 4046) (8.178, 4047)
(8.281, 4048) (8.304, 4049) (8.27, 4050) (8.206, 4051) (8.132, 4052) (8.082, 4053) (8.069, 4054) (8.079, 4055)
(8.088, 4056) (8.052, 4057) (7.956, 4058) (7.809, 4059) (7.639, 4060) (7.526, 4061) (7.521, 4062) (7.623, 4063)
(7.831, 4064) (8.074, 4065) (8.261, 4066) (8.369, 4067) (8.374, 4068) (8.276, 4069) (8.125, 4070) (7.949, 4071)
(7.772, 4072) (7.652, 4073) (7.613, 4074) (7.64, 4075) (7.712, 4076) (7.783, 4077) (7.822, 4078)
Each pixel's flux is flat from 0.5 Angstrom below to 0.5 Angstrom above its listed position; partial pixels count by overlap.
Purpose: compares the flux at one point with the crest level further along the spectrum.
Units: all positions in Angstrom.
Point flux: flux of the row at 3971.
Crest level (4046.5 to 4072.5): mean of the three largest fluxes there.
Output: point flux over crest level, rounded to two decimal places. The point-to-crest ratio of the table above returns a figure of 0.53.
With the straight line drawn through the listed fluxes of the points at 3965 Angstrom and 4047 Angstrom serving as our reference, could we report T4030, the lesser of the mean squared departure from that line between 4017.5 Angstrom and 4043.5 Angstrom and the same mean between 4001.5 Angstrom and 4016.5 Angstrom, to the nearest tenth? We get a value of 1.3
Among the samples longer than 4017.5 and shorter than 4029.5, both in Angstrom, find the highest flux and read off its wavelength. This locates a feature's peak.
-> 4022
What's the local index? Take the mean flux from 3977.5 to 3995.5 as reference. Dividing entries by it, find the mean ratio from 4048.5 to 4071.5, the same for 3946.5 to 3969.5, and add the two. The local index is 1.7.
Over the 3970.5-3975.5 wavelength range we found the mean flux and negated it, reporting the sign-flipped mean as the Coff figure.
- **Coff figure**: -5.5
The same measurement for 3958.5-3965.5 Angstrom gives -2.9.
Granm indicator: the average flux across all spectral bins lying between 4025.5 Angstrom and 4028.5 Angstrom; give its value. 7.6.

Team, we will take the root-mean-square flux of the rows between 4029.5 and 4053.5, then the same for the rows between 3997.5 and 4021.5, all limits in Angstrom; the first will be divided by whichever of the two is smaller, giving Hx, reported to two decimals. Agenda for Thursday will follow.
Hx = 1.00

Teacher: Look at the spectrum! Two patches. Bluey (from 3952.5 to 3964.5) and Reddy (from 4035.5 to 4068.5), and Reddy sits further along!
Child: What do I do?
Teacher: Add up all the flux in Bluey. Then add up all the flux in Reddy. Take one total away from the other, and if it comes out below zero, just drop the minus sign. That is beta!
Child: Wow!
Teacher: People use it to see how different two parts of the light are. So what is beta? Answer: 209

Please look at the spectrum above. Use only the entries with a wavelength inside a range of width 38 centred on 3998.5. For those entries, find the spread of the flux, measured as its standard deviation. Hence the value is 0.36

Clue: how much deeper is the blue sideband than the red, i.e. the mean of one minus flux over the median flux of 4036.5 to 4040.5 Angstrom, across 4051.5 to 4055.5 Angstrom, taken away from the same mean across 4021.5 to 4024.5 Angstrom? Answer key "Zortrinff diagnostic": 0.02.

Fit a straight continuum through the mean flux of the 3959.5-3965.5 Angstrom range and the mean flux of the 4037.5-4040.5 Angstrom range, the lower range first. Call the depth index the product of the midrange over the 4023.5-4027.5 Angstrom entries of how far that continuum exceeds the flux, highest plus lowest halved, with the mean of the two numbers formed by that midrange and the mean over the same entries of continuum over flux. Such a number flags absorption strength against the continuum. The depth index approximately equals 0.11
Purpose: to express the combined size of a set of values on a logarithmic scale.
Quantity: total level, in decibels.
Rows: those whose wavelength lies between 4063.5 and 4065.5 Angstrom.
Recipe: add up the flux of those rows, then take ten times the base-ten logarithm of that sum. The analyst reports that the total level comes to 12.0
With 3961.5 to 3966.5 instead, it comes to 10.3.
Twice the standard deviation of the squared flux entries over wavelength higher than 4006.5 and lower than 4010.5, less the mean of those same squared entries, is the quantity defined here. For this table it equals -67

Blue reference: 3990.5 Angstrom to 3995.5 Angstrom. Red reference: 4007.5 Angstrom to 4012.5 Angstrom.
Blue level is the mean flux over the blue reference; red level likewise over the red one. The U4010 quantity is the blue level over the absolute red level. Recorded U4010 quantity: 0.9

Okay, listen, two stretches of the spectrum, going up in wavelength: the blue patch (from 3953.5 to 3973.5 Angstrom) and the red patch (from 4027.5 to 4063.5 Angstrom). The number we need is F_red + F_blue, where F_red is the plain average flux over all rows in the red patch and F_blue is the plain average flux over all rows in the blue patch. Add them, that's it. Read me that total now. 11.70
